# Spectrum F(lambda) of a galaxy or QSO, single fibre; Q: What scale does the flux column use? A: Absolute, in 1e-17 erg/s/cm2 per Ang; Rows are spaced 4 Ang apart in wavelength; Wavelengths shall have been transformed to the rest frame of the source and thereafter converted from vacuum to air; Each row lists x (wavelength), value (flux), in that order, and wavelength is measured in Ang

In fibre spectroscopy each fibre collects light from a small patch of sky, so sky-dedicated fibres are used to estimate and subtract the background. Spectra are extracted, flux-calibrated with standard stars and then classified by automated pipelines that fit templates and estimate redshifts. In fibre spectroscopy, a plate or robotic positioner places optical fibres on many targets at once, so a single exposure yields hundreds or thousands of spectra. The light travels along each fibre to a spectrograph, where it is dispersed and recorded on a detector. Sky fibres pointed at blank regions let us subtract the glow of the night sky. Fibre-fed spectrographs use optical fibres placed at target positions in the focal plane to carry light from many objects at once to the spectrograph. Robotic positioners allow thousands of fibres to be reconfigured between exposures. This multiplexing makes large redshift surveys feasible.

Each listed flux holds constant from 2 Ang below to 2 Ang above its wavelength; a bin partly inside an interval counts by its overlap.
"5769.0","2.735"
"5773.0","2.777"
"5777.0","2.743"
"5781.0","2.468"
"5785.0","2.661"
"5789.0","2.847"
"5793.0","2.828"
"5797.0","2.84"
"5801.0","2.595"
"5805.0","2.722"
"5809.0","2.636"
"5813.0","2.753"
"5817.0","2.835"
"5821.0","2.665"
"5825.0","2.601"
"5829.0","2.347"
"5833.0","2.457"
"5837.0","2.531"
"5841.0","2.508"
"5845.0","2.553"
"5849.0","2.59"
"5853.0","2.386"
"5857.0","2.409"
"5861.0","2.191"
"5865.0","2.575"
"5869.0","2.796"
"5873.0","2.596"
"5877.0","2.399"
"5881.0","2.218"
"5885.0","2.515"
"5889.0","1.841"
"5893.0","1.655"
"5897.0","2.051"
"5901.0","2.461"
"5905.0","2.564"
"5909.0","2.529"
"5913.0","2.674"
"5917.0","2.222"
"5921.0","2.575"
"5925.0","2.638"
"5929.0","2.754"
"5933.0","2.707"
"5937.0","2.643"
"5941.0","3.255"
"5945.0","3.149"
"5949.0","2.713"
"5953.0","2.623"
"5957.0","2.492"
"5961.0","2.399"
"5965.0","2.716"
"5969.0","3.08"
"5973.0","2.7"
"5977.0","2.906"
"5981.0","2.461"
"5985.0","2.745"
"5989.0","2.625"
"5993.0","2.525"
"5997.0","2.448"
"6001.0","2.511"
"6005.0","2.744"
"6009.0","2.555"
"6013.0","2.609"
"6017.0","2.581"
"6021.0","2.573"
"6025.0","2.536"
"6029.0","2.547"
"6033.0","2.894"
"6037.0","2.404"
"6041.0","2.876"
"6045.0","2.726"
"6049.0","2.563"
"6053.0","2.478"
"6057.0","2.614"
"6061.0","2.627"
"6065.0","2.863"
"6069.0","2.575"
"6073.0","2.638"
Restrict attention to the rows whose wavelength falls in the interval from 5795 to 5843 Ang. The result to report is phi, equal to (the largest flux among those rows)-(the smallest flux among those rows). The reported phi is 0.5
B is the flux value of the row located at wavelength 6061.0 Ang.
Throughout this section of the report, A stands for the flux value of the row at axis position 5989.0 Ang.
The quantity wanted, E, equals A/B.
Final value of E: 1.00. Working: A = 2.625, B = 2.627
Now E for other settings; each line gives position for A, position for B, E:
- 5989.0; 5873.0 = 1.01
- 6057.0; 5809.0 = 0.99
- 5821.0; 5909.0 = 1.05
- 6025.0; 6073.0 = 0.96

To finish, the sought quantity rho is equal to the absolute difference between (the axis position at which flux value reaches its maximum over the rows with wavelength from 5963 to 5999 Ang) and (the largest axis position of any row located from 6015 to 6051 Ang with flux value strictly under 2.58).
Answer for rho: 80 Ang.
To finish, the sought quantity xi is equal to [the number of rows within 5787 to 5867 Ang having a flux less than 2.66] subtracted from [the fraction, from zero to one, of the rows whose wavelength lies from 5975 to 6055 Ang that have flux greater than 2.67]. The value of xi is -12.7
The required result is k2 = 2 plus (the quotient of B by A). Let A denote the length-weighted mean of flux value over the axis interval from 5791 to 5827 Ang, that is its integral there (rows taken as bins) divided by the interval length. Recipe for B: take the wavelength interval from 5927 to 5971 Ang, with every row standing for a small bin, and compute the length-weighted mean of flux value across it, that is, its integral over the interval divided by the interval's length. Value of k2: 3.02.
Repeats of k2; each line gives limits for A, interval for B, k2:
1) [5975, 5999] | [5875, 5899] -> 2.81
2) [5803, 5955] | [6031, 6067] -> 3.05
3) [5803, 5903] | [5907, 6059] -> 3.08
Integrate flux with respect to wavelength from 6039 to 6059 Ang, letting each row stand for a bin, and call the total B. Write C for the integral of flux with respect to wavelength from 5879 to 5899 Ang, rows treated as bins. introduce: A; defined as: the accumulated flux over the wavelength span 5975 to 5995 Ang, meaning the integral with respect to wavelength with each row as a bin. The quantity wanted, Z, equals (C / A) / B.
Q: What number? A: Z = 0.0146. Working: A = 53.0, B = 53.0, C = 41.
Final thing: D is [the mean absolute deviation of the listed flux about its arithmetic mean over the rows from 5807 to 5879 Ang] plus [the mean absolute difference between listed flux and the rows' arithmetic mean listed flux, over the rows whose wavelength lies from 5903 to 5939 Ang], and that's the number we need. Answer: 0.23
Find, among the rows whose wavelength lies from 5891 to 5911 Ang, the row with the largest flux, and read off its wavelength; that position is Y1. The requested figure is 5905.0 Ang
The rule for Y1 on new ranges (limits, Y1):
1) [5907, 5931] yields 5929.0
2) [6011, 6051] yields 6033.0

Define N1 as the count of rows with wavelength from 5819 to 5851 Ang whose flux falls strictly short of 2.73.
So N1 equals 8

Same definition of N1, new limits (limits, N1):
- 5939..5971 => 5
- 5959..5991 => 5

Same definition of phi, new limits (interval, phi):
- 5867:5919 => 1.1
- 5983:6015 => 0.3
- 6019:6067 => 0.5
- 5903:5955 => 1.0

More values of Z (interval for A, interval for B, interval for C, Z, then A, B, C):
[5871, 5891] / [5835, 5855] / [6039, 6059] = 0.0228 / 46.3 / 50.3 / 53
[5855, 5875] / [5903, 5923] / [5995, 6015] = 0.0204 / 50.3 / 50.3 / 51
